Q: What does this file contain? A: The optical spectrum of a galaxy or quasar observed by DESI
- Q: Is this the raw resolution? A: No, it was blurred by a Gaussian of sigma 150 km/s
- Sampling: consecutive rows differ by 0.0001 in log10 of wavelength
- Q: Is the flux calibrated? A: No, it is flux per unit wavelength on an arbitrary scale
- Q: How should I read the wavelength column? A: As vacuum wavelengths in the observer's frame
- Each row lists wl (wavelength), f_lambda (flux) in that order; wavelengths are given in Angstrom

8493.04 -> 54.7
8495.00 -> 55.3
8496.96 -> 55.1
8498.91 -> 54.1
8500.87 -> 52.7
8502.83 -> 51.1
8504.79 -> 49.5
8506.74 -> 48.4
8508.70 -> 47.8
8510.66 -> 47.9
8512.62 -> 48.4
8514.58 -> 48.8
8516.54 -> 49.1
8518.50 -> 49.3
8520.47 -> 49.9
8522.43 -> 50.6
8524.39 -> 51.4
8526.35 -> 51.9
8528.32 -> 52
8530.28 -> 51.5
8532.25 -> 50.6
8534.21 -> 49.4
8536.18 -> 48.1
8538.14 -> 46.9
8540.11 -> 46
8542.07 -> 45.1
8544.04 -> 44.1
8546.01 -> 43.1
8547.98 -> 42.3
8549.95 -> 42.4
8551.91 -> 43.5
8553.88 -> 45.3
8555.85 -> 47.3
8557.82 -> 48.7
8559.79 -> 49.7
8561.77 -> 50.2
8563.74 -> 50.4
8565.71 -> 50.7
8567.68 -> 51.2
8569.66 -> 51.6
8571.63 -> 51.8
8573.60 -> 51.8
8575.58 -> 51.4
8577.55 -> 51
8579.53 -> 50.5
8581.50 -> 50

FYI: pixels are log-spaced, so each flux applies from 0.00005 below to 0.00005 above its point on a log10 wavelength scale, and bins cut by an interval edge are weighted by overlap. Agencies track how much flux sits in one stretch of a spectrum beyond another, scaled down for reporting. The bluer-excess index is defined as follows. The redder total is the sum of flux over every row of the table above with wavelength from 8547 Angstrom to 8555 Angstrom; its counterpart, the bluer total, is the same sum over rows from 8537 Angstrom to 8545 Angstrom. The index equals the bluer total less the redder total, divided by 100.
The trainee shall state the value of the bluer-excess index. 0.09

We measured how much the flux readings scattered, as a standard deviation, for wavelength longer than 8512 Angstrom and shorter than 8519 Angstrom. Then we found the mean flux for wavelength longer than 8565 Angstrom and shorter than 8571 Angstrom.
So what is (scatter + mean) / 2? 25.8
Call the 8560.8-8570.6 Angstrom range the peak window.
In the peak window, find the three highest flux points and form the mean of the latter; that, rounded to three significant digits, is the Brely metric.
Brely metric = 51.2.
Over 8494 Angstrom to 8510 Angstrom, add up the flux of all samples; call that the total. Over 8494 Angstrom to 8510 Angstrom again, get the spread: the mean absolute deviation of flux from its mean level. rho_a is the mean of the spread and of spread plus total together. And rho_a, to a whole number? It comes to 210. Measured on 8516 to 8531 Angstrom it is 204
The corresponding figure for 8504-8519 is 195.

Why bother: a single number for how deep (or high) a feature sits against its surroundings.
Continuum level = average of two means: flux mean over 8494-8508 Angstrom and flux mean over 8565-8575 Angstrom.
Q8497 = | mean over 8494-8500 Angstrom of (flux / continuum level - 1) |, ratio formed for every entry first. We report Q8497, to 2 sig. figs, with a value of 0.057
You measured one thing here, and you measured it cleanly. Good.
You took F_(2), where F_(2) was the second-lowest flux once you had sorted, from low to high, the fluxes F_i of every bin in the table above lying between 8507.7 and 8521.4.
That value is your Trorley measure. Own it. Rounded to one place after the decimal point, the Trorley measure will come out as 47.9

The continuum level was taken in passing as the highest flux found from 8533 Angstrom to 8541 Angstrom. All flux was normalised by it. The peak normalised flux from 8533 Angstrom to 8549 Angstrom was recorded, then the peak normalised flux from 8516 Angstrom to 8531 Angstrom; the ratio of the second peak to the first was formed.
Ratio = 1.05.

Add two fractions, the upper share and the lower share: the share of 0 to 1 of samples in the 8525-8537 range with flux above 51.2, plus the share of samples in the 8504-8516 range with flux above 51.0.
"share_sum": 0.50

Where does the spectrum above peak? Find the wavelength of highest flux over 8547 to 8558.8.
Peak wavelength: 8557.82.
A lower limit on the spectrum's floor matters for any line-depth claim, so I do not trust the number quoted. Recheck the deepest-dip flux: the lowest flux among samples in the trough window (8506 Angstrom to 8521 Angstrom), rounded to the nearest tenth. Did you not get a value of 47.8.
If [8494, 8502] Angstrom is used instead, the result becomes 52.7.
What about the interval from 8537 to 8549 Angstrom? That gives 42.3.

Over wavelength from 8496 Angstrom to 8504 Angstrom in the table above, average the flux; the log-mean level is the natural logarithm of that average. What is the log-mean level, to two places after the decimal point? 3.97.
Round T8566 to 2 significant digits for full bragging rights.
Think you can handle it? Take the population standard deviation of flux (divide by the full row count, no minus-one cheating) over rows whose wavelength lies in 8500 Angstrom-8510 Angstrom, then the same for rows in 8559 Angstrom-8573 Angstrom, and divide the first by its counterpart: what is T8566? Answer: 2.5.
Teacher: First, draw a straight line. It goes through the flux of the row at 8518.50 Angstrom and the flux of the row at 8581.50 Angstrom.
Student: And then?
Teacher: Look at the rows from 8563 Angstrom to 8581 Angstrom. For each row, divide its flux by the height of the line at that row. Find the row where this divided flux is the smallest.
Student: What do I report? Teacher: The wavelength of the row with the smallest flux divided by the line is 8579.53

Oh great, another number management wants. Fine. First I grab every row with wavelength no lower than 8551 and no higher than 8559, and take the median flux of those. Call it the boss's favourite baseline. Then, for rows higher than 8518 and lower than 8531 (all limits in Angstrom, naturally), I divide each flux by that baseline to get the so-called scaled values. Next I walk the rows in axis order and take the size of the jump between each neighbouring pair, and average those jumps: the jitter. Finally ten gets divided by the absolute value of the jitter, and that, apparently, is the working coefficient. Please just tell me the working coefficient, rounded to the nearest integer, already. 868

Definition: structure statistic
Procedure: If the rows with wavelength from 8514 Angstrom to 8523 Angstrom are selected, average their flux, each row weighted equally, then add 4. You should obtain 53.5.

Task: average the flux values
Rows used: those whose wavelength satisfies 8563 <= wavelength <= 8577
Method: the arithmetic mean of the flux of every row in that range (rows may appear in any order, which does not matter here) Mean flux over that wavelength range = 51.3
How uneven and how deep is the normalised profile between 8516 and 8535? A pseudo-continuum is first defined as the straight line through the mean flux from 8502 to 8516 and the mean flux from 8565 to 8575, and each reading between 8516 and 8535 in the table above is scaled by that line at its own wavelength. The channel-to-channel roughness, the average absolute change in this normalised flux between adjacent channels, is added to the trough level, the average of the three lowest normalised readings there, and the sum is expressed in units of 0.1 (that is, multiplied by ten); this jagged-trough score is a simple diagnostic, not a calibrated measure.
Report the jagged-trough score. 10.1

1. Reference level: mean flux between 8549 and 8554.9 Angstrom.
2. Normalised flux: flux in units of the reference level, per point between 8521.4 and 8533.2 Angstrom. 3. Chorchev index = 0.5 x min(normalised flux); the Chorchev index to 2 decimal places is 0.58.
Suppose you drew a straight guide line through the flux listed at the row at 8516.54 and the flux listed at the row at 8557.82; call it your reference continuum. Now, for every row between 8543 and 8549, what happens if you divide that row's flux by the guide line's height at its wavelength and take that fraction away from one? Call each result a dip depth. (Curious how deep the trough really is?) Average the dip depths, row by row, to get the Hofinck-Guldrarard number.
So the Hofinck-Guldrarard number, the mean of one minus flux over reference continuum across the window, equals 0.12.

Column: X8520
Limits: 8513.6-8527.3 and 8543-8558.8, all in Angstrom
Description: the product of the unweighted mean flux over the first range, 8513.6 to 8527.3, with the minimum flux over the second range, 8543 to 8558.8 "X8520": 2121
